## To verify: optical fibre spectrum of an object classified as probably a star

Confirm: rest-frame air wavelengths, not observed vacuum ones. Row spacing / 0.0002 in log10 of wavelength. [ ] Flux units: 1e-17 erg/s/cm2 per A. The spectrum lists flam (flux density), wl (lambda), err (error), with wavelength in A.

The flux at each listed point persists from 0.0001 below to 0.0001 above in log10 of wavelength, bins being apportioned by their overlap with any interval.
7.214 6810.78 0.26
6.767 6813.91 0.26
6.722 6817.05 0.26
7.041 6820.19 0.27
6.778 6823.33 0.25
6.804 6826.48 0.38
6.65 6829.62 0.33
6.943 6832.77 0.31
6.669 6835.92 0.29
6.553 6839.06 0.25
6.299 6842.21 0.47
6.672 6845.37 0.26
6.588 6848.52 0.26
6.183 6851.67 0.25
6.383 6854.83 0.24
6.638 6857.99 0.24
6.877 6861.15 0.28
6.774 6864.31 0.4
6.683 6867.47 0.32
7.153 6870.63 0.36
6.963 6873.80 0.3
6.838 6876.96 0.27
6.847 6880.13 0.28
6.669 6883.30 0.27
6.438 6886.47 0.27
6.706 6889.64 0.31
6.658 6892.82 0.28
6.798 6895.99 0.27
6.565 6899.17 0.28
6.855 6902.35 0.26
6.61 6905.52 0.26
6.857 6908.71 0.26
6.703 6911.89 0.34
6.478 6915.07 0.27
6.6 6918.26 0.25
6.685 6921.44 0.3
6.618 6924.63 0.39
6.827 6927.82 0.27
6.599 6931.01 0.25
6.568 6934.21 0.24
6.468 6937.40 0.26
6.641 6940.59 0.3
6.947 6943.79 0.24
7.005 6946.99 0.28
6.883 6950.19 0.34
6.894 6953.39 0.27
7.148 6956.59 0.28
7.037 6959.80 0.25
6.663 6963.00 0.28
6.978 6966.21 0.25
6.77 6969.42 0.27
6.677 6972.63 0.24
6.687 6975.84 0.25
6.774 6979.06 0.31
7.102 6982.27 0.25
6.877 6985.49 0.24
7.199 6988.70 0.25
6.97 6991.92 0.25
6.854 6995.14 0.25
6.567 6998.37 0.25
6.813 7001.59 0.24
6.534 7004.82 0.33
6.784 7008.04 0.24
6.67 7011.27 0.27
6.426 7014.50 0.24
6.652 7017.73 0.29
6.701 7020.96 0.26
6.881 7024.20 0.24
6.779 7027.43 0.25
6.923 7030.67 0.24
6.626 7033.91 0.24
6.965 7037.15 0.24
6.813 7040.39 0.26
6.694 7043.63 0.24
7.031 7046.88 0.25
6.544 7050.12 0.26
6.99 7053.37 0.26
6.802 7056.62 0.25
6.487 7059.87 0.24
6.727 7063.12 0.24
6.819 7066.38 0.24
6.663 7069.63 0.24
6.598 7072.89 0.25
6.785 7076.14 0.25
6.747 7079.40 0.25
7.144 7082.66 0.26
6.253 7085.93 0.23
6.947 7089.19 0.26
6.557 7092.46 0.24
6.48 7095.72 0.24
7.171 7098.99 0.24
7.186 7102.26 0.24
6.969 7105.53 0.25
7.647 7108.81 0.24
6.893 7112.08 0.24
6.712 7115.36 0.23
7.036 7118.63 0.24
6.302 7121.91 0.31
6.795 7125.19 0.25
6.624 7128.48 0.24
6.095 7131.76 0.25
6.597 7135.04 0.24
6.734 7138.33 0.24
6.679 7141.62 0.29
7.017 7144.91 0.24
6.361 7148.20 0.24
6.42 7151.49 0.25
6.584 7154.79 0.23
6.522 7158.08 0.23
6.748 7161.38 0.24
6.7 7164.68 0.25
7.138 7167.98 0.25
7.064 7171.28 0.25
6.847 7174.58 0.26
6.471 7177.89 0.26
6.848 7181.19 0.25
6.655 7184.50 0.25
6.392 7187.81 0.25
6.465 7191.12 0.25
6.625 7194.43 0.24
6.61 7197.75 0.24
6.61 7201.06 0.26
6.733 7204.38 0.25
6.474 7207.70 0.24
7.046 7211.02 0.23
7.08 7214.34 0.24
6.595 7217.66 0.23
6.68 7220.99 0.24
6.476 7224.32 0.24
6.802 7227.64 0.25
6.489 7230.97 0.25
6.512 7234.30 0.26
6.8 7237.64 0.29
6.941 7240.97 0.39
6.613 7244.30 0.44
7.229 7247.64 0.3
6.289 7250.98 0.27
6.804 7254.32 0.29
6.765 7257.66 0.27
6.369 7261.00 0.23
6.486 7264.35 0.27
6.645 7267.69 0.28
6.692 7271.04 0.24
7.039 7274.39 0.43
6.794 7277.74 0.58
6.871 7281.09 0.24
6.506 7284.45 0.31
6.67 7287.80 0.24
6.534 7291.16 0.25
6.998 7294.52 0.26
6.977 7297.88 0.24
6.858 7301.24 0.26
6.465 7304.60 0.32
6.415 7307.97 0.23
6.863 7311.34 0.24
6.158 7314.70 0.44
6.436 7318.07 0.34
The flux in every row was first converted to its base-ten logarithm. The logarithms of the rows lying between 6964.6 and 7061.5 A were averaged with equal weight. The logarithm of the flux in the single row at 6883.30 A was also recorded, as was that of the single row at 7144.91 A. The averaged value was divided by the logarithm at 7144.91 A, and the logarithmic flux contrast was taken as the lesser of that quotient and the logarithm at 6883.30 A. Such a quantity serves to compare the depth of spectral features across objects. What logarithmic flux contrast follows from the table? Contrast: 0.824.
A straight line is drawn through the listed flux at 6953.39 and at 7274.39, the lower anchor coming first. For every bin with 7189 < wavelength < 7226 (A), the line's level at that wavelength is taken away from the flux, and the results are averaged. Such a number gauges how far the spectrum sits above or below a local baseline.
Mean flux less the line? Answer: -0.34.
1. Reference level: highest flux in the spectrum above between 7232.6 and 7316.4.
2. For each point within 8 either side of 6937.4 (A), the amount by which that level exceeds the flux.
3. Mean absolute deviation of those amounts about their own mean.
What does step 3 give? 0.12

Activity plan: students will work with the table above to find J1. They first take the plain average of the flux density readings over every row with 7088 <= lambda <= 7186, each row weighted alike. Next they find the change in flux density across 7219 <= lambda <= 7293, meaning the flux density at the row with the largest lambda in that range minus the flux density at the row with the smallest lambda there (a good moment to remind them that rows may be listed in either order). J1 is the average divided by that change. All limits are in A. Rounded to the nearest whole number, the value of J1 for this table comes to -46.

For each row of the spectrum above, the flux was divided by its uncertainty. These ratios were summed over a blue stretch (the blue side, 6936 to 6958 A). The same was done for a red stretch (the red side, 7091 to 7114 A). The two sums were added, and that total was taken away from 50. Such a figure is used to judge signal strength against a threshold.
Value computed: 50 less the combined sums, -325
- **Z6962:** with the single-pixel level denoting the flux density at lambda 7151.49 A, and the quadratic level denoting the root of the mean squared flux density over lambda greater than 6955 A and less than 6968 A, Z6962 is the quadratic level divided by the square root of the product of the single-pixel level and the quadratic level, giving 1.04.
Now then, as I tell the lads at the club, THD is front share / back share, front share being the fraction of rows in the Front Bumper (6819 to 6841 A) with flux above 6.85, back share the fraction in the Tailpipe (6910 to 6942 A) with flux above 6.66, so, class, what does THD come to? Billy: 1.0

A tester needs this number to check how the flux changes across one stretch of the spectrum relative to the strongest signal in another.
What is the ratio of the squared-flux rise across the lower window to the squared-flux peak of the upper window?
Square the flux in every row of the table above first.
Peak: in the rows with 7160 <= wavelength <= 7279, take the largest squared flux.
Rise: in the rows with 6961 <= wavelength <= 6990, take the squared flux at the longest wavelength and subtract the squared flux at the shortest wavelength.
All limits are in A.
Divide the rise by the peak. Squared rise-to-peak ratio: 0.14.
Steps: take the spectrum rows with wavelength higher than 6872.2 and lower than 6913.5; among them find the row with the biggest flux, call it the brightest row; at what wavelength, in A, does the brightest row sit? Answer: 6873.80 A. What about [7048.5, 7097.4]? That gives 7082.66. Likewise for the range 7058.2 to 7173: 7108.81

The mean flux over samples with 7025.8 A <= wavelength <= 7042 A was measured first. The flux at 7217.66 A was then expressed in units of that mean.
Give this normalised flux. 0.97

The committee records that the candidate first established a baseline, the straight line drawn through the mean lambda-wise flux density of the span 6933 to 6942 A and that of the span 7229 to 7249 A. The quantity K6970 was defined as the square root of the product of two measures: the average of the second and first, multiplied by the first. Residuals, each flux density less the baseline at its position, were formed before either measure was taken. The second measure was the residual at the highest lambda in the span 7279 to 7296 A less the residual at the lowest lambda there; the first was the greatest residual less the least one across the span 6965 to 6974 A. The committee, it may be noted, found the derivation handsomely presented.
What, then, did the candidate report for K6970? 0.25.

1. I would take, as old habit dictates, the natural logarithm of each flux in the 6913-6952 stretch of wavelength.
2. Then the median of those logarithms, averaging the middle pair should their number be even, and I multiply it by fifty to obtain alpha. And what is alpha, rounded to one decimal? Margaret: 94.6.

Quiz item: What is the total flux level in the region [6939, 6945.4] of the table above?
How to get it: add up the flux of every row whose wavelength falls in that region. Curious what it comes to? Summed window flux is 13.6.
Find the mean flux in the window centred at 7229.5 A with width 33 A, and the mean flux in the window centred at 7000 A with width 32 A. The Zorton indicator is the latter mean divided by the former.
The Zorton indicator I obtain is 1.01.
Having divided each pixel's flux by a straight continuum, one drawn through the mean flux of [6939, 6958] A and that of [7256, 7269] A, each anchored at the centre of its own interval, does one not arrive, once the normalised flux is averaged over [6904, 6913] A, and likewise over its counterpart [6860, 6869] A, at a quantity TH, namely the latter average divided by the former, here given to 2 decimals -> 1.00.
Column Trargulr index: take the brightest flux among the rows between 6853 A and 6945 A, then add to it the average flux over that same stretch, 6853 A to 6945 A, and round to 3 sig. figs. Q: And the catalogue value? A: 13.9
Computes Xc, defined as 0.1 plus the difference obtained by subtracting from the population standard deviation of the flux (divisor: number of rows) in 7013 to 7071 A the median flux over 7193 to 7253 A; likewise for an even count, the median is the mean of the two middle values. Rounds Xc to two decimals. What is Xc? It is -6.35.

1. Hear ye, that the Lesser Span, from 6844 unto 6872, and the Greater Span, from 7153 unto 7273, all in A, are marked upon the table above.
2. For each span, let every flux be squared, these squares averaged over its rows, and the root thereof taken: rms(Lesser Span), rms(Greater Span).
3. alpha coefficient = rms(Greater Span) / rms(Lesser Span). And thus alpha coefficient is 1.00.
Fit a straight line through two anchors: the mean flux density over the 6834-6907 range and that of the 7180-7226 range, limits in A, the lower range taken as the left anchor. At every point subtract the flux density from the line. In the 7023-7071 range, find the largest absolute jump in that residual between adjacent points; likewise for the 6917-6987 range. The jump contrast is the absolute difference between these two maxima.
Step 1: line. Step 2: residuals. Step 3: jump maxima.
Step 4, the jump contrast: 0.1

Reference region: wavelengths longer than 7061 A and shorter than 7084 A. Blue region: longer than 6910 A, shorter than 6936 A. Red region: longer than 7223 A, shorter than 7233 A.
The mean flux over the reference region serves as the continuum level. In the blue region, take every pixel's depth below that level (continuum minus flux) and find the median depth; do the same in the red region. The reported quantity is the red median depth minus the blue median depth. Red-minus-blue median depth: 0.12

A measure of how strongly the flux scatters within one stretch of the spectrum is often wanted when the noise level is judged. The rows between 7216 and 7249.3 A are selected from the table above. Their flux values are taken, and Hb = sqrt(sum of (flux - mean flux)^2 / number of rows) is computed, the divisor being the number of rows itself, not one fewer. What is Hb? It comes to 0.22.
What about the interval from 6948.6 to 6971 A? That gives 0.15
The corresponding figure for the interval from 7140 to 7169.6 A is 0.24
